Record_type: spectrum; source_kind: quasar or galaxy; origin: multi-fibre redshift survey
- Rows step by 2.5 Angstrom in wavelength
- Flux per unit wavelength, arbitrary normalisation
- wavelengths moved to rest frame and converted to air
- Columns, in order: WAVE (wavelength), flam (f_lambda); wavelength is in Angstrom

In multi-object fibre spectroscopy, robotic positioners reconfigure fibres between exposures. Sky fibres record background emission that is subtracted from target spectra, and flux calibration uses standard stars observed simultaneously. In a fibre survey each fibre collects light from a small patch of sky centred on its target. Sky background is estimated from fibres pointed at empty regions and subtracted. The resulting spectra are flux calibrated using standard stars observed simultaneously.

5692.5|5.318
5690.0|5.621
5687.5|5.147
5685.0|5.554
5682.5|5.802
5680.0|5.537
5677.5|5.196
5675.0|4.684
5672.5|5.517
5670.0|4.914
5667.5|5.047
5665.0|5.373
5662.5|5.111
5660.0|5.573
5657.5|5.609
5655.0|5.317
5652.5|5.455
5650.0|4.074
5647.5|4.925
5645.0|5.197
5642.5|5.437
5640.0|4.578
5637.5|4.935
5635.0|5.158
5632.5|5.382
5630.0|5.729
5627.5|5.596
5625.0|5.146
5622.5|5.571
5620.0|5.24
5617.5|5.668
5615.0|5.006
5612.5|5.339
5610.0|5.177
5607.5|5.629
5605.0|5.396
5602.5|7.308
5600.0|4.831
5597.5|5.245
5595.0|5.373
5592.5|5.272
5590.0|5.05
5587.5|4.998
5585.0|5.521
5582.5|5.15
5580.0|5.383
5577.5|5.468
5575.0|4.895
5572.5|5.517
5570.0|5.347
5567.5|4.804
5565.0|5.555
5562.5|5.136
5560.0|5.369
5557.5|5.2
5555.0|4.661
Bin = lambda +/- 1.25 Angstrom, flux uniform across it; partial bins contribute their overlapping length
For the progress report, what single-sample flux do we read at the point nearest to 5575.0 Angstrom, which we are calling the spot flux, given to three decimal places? 4.895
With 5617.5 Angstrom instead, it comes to 5.668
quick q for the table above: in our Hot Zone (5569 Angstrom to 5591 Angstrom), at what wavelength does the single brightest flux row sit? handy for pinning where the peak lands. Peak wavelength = 5585.0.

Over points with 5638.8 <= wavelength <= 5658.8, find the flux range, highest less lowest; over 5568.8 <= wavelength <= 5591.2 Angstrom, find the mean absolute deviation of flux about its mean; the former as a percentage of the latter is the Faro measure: 733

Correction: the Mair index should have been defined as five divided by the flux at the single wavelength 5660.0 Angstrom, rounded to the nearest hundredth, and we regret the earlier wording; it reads 0.90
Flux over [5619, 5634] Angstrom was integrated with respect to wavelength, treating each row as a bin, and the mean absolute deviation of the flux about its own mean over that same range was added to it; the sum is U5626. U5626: 82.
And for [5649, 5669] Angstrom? 104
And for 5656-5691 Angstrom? 187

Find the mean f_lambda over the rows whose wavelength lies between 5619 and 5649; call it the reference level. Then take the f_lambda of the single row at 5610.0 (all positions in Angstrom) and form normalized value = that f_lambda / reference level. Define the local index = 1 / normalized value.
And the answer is 1.01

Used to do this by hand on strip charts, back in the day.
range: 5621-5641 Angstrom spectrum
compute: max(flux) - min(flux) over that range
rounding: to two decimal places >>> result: 1.15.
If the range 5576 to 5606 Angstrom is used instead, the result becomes 2.48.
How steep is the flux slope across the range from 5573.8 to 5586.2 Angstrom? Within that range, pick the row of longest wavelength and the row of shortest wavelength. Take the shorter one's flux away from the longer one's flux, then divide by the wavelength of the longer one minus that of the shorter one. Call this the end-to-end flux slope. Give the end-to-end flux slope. 0.06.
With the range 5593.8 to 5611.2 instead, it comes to -0.01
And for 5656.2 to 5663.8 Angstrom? -0.10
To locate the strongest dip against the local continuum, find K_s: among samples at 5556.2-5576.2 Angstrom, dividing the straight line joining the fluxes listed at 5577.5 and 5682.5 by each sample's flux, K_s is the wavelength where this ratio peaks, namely 5567.5 Angstrom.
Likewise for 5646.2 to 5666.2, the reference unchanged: 5650.0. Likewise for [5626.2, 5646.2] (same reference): 5640.0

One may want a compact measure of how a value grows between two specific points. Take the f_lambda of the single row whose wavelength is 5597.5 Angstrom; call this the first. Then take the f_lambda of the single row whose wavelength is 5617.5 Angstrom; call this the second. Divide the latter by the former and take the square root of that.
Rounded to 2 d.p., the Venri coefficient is 1.04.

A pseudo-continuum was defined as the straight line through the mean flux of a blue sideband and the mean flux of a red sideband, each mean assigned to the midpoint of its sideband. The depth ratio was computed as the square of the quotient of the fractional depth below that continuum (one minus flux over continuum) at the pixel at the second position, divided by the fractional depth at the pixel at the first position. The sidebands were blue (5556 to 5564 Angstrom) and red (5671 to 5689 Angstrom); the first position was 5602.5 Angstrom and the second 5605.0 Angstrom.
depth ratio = 0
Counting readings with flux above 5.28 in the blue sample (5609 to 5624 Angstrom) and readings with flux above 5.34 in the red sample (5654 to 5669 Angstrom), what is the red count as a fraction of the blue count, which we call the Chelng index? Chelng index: 1.00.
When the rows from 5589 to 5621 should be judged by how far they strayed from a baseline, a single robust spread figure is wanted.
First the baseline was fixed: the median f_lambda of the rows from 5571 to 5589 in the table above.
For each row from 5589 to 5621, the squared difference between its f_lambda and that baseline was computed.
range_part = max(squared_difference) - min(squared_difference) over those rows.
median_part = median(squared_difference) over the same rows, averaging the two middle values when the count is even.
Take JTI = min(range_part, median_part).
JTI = 0.042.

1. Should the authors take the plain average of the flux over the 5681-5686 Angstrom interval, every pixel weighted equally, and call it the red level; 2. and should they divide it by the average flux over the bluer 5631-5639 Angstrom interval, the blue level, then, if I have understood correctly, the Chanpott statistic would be 1.10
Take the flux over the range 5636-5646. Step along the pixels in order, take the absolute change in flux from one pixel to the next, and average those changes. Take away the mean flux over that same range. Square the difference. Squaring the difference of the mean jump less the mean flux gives 20.7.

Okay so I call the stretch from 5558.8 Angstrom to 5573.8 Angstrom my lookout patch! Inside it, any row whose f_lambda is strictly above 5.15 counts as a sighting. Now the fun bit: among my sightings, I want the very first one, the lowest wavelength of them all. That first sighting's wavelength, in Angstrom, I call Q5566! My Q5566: 5560.0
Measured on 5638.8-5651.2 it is 5642.5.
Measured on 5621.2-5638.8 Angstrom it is 5622.5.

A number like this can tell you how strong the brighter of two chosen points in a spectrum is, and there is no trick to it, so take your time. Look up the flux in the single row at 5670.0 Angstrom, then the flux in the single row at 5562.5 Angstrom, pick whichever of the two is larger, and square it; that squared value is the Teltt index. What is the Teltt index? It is 26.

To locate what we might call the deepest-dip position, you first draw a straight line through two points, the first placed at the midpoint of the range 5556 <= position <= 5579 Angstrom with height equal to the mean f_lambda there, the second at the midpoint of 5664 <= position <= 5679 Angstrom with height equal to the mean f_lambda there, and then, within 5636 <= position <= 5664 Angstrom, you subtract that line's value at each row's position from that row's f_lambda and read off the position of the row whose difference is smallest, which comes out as 5650.0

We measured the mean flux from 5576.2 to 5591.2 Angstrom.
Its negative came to -5.26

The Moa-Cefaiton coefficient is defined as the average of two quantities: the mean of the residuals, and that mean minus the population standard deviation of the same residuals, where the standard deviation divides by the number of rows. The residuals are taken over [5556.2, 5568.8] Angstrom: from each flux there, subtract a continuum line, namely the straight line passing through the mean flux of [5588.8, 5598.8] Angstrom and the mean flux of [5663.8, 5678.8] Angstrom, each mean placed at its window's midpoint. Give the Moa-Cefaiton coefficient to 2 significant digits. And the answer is -0.19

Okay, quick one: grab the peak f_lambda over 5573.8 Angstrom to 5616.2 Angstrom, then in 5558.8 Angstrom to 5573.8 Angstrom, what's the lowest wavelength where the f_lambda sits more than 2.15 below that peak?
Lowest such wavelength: 5562.5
